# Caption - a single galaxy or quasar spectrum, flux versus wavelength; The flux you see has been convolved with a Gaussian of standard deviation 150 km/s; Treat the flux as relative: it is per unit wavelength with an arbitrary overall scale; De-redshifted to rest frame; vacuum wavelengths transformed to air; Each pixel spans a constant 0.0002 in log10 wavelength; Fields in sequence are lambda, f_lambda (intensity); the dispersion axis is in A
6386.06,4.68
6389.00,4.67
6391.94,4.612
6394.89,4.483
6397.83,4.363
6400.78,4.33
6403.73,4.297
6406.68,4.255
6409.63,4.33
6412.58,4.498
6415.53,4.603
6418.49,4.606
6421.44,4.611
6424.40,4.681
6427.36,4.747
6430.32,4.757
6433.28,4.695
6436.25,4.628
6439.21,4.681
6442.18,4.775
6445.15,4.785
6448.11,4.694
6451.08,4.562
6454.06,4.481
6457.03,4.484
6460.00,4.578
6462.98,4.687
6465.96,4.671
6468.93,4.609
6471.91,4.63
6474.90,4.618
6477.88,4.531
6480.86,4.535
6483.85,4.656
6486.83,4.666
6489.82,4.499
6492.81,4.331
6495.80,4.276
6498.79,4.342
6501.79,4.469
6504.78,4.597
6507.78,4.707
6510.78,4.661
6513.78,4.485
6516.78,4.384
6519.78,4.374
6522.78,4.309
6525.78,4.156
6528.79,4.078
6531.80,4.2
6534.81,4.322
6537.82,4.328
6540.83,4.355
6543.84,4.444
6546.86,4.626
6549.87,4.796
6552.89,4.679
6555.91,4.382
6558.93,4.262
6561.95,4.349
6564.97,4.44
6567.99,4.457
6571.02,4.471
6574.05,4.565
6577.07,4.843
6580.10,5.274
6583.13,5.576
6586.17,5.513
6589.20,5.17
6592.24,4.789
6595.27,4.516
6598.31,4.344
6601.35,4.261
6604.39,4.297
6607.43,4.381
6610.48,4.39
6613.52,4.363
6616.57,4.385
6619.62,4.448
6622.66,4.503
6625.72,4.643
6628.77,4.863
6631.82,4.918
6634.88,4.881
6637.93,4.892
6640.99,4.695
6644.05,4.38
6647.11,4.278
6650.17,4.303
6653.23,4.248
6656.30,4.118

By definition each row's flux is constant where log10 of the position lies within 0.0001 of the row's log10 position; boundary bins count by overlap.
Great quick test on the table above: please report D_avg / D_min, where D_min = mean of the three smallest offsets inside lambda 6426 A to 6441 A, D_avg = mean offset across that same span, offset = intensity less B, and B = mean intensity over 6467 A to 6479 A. 1.5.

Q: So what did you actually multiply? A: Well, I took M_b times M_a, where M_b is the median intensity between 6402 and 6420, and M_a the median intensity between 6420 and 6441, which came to 20.7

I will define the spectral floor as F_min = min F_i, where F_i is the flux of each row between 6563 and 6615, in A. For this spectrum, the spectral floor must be 4.261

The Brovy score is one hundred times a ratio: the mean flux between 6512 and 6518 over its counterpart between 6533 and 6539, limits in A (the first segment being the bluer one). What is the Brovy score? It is 103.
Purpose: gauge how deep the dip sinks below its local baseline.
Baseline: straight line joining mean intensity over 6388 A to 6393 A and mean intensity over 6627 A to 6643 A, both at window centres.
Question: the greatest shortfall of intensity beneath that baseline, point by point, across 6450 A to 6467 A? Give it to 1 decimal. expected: 0.2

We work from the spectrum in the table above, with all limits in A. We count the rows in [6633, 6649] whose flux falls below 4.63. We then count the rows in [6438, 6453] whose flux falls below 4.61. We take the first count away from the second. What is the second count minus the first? -1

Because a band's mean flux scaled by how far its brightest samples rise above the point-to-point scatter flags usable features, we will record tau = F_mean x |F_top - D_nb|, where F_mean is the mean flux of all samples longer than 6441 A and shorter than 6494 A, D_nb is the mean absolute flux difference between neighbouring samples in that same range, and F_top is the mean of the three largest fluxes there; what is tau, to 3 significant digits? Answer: 21.5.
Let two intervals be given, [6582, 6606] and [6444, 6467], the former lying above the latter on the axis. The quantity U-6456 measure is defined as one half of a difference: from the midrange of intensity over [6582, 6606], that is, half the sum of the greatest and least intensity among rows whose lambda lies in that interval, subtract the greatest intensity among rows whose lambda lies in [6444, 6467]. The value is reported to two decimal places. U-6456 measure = 0.07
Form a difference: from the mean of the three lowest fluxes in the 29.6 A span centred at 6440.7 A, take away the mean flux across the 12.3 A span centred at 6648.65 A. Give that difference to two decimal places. 0.25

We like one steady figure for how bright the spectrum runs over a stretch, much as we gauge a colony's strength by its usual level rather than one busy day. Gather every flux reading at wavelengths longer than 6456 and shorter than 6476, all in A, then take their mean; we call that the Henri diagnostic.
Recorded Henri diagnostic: 4.61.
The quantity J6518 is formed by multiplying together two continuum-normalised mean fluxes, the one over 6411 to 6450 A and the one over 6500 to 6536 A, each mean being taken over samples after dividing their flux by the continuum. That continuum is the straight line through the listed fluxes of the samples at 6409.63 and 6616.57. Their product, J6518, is 1.087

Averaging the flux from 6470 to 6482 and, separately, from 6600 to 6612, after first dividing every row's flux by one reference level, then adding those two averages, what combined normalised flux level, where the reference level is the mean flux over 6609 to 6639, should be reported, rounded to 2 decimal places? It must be 1.93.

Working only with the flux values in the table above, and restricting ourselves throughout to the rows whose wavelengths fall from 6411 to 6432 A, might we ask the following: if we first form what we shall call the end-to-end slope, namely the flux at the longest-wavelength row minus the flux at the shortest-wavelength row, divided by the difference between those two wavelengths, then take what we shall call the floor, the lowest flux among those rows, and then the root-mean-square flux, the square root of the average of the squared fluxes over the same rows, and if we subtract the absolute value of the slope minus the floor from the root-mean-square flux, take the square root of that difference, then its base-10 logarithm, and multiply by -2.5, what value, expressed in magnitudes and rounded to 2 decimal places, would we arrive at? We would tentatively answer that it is 0.99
